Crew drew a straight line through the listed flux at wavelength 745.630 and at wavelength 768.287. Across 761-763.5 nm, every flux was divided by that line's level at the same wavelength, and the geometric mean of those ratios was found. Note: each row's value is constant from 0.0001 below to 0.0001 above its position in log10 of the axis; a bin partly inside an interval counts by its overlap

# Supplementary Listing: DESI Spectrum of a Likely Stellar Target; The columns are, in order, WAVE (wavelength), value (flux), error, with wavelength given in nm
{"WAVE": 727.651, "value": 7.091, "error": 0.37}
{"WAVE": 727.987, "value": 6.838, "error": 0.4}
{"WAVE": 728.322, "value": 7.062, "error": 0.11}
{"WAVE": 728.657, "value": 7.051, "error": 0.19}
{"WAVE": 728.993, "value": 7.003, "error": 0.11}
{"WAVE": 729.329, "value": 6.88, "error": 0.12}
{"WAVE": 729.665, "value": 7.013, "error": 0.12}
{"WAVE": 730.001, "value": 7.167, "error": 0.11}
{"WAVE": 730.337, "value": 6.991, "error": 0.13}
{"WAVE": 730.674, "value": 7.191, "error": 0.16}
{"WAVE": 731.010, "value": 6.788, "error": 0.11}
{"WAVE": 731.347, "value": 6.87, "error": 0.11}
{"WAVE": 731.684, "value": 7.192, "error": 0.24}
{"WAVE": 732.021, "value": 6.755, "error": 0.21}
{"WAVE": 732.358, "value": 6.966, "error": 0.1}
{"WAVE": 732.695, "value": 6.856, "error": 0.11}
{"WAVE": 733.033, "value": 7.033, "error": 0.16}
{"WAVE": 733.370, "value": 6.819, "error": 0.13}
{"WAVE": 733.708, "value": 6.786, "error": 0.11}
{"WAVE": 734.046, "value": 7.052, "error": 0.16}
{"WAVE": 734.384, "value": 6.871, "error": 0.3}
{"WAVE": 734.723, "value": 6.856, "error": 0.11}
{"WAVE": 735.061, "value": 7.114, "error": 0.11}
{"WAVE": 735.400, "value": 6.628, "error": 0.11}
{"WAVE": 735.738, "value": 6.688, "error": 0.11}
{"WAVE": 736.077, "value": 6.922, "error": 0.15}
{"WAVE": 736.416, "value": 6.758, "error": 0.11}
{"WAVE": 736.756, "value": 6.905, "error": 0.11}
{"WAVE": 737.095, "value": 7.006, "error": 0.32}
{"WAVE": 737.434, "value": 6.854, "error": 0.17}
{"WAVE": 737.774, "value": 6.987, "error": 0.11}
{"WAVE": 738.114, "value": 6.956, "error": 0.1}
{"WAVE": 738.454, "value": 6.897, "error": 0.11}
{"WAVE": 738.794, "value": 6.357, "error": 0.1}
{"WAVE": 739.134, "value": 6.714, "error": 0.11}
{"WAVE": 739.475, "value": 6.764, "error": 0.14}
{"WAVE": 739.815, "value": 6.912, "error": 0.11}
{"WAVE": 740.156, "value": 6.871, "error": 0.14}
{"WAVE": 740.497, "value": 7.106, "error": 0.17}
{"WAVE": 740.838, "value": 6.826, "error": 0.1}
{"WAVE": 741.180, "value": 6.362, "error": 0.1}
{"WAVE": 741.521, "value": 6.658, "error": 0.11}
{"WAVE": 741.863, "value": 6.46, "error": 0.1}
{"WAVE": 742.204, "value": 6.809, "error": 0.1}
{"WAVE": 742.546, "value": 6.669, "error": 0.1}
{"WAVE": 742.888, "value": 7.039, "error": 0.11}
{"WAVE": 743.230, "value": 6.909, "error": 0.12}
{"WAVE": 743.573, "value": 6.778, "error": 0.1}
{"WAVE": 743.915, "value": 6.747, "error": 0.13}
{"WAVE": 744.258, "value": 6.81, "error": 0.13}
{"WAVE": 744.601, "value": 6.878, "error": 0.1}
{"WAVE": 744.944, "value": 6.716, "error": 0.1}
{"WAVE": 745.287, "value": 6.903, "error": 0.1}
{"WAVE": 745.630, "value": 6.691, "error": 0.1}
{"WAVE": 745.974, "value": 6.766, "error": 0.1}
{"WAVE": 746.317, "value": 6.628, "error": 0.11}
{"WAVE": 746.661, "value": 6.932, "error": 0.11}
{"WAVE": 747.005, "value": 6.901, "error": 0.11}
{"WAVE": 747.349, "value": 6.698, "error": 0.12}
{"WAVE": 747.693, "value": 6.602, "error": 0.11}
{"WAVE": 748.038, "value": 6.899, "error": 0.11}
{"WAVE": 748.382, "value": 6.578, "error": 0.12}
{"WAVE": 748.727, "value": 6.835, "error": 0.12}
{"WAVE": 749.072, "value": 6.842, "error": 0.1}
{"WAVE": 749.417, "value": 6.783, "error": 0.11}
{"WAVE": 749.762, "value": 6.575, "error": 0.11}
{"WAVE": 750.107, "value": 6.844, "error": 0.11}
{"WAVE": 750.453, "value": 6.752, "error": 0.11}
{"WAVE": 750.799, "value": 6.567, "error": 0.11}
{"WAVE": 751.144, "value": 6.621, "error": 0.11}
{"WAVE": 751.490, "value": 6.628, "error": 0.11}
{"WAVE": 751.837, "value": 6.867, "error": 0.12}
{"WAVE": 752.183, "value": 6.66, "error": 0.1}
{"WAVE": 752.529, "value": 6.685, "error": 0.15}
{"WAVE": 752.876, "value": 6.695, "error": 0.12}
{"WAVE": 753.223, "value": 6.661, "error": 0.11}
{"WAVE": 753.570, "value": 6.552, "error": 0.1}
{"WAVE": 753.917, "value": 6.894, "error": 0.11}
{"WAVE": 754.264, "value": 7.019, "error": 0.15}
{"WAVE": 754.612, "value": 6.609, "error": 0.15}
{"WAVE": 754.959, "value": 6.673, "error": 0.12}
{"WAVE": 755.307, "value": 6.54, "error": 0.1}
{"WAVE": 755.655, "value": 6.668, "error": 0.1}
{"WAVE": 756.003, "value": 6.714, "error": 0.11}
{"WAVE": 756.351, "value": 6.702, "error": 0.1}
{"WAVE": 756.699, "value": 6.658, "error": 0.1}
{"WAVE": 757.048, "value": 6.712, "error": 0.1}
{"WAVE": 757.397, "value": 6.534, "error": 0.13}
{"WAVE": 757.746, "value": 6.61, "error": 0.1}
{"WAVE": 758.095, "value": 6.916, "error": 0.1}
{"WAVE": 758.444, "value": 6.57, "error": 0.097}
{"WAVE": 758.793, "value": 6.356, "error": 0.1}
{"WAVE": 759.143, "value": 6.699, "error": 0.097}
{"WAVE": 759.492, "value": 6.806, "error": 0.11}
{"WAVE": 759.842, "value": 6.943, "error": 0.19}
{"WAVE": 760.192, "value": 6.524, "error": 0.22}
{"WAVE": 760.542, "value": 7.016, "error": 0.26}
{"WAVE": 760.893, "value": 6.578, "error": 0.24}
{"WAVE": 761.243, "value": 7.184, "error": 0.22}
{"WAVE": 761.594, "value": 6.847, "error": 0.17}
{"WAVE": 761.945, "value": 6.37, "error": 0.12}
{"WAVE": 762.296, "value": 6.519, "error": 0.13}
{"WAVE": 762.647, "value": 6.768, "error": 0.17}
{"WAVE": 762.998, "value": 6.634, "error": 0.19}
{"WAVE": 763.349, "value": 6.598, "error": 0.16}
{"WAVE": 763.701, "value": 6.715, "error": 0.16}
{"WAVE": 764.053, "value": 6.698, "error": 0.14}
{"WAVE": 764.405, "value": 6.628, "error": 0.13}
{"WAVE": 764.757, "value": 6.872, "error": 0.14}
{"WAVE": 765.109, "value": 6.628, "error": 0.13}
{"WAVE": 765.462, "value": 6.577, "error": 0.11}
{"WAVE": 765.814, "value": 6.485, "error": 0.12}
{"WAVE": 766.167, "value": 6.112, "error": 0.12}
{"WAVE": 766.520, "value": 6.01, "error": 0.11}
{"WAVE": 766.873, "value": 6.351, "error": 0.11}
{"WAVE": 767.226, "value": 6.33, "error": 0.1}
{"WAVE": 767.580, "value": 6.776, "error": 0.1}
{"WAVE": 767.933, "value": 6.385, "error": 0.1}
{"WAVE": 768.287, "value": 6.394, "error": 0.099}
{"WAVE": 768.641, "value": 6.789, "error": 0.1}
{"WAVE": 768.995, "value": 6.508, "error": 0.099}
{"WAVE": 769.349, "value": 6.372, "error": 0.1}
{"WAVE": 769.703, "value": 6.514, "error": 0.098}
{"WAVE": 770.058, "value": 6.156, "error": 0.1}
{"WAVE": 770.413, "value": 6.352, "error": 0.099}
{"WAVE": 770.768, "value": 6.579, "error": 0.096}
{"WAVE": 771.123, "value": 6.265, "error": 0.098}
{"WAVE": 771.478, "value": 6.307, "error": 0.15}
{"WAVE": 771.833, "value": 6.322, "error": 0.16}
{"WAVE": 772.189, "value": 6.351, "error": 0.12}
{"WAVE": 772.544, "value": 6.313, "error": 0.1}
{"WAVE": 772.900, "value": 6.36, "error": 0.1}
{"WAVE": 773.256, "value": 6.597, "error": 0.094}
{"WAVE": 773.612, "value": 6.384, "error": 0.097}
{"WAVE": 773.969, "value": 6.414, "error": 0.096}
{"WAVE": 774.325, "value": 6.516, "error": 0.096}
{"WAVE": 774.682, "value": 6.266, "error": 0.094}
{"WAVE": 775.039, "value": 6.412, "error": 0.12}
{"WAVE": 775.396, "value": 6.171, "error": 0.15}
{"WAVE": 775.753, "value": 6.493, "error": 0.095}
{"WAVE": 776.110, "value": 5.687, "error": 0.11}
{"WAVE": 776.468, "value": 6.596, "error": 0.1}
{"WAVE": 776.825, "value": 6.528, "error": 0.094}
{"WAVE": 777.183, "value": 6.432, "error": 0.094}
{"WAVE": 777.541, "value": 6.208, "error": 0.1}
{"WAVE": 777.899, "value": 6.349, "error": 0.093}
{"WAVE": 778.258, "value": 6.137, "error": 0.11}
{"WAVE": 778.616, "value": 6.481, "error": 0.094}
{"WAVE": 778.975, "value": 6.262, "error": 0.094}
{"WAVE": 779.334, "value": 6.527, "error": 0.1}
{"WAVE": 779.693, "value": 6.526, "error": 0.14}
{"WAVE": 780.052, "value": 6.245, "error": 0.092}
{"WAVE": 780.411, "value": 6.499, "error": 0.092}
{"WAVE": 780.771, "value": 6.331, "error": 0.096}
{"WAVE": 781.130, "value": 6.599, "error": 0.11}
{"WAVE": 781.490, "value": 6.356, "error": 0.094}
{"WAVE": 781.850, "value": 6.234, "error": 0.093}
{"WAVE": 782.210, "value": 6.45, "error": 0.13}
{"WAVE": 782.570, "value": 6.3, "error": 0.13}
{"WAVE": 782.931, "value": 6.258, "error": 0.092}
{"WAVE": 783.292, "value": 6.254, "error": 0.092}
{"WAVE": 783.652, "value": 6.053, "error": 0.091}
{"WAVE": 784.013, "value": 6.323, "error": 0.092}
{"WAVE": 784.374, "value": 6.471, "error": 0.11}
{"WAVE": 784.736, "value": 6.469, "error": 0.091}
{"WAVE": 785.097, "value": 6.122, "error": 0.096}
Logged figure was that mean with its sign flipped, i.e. -1.035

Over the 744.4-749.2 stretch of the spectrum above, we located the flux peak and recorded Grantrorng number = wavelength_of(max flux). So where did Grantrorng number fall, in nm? 746.661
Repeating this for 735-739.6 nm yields 735.061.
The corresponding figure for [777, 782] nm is 781.130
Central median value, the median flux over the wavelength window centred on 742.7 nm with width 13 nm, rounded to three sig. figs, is 6.82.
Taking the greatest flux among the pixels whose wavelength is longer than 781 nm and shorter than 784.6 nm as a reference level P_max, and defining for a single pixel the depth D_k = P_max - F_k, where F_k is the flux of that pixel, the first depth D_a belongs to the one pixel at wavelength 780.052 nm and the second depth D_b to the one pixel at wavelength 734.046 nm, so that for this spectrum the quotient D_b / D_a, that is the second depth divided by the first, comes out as -1.3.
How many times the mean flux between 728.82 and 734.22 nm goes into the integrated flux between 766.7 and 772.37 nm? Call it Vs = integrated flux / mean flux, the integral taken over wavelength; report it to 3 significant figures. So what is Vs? 5.23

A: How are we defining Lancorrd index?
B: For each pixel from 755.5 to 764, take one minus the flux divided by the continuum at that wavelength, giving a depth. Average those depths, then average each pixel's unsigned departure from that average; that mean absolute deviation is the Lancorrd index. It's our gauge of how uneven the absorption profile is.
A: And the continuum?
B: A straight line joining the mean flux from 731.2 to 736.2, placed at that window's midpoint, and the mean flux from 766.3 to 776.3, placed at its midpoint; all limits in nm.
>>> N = 0.023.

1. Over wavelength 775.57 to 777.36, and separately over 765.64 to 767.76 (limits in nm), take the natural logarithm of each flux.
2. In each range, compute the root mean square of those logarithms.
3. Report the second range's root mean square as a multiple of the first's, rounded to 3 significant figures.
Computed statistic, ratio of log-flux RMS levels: 1.00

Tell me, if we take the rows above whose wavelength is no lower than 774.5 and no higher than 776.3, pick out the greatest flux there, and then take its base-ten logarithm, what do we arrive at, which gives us 0.812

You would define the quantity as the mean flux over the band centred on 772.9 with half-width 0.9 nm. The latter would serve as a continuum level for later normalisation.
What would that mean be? 6.40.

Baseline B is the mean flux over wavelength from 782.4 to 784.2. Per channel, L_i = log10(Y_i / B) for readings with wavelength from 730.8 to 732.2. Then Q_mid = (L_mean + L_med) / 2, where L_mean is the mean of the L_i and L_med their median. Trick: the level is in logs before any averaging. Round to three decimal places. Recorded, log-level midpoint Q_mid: 0.042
